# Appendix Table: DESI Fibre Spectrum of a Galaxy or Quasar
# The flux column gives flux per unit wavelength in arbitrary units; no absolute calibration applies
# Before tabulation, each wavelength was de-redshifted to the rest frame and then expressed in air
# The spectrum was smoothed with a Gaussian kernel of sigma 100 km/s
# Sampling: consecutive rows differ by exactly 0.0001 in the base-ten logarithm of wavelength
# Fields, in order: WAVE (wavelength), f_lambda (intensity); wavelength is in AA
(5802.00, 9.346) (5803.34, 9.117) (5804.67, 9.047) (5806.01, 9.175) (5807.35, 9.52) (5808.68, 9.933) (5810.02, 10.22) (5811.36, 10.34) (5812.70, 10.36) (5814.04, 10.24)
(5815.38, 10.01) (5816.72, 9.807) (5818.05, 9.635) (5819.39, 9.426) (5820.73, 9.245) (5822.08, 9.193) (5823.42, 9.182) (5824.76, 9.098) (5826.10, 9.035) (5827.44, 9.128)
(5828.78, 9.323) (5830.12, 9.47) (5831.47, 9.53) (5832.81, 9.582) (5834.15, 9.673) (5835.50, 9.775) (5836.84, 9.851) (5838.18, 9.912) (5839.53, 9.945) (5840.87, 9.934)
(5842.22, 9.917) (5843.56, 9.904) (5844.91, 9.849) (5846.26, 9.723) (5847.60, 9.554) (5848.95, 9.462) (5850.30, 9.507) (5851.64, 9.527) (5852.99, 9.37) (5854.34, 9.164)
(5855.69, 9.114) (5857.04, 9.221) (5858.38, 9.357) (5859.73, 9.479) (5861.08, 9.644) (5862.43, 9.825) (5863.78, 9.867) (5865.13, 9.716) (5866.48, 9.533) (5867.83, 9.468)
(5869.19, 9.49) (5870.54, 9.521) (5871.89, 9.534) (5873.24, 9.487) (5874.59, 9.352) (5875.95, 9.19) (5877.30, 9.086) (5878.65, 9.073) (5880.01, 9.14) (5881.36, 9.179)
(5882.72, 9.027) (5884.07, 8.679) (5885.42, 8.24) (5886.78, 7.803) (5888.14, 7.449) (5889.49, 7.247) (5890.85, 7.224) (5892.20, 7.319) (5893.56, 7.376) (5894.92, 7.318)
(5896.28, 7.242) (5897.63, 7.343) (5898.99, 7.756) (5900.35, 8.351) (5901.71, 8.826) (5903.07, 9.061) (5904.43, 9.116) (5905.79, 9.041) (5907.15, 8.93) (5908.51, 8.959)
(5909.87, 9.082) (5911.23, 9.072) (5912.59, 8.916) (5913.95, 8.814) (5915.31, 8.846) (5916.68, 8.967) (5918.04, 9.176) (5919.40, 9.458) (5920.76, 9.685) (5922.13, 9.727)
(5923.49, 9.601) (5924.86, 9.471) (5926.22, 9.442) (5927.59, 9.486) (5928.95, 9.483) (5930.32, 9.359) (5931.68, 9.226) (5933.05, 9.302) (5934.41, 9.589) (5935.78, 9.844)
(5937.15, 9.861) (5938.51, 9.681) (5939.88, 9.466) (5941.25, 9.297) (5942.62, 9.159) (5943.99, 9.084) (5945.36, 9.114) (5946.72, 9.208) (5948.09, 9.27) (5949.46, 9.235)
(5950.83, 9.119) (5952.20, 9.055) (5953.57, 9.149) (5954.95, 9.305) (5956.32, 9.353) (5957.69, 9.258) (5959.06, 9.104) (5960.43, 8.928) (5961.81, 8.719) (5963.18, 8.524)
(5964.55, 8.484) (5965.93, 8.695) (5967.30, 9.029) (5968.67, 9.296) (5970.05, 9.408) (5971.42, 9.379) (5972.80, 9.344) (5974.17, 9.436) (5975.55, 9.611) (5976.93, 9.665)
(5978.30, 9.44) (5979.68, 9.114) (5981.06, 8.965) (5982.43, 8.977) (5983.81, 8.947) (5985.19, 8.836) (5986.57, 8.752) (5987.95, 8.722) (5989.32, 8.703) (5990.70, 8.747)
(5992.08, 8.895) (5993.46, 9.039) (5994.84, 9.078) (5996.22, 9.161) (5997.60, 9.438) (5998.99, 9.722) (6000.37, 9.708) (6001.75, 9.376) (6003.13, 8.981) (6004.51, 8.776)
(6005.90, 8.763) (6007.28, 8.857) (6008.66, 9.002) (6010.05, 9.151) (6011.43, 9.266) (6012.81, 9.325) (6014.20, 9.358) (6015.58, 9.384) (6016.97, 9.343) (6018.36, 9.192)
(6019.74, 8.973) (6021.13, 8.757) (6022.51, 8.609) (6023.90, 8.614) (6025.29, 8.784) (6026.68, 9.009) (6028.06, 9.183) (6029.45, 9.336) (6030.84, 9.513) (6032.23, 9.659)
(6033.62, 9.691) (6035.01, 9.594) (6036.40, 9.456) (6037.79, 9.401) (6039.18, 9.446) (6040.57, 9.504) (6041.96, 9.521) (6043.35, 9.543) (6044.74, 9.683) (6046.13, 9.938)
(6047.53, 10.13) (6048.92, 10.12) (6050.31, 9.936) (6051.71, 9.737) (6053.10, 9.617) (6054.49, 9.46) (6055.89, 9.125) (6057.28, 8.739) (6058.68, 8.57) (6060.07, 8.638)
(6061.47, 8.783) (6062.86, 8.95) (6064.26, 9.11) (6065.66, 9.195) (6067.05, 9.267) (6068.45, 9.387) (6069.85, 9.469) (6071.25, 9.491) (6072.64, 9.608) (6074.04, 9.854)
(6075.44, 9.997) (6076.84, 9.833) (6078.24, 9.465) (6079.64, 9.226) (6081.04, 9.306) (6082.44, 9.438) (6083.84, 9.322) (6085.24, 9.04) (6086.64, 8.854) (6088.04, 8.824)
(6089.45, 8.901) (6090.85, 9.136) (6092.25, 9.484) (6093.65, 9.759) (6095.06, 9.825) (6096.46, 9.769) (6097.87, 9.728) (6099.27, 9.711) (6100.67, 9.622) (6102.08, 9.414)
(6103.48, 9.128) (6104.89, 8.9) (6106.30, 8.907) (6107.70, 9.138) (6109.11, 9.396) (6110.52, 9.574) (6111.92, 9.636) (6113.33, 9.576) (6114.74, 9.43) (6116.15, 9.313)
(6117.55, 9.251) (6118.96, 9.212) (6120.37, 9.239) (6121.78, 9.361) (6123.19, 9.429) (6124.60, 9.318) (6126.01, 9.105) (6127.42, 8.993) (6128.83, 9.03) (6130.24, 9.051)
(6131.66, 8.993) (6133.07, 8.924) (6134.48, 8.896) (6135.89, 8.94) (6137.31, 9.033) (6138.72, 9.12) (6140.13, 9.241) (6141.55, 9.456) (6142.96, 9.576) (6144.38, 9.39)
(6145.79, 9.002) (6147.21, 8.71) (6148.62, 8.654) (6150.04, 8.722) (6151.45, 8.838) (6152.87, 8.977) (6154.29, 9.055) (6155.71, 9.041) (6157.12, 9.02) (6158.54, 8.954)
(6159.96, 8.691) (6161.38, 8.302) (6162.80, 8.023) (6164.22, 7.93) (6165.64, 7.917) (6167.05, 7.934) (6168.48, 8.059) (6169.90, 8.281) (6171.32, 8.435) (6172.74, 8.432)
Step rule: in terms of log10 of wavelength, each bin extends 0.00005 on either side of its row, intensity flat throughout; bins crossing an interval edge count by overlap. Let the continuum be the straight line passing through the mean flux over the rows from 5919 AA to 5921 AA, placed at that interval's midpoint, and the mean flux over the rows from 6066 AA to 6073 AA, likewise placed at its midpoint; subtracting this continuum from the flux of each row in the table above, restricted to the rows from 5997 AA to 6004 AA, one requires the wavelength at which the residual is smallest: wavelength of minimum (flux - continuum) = 6003.13 AA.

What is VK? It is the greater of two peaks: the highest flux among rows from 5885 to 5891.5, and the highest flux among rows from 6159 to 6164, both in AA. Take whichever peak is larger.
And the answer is 8.7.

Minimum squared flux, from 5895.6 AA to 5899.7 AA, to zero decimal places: 52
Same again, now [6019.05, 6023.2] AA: 74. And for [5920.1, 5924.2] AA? 92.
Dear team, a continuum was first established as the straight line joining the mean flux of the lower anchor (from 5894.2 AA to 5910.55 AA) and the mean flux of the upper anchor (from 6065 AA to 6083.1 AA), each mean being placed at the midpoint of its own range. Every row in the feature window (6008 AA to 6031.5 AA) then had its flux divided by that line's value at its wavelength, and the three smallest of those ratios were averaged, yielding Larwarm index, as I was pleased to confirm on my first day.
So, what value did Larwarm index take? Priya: 0.94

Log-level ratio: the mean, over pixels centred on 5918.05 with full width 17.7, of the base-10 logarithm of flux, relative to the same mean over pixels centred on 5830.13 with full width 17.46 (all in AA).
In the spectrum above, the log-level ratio 0.99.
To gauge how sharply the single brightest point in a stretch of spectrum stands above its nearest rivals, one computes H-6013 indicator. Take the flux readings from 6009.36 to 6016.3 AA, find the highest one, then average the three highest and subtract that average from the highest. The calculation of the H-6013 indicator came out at 0.028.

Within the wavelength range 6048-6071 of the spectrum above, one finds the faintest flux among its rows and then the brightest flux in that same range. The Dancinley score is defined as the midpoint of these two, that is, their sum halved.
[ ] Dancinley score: 9.3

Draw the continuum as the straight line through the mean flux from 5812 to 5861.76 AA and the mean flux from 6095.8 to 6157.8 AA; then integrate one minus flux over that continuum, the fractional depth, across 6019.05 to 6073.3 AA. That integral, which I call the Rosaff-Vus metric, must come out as -0.11 AA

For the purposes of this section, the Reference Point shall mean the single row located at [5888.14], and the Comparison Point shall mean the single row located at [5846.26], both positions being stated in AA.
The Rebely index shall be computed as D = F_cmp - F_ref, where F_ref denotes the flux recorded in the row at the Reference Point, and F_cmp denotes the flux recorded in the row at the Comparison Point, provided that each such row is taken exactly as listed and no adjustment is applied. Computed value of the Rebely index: 2.3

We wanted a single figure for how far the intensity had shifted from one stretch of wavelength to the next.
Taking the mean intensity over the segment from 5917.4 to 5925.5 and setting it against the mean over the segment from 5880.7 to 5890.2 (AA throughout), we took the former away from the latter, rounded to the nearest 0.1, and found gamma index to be -1.3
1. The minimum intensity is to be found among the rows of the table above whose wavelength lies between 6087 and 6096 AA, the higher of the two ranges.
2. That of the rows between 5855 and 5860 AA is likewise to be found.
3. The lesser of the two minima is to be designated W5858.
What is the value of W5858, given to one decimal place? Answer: 8.8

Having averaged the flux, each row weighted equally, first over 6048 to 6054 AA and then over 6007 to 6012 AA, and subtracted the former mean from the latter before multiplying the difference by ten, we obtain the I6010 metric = -7.8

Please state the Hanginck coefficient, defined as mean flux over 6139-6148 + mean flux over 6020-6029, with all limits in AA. 18.1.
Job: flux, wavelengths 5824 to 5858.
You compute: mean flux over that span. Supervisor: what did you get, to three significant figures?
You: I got 9.54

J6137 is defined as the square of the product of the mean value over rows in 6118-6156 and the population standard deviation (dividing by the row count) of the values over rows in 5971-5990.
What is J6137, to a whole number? 9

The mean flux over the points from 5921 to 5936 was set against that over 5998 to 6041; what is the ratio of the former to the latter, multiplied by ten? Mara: 10.3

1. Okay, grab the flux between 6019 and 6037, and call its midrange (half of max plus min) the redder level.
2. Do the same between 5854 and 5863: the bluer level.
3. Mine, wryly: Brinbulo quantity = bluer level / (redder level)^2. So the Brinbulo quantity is 0.113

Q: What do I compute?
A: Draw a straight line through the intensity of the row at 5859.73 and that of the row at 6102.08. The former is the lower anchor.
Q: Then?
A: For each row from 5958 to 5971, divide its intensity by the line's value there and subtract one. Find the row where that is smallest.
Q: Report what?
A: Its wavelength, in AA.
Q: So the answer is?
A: 5964.55 AA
